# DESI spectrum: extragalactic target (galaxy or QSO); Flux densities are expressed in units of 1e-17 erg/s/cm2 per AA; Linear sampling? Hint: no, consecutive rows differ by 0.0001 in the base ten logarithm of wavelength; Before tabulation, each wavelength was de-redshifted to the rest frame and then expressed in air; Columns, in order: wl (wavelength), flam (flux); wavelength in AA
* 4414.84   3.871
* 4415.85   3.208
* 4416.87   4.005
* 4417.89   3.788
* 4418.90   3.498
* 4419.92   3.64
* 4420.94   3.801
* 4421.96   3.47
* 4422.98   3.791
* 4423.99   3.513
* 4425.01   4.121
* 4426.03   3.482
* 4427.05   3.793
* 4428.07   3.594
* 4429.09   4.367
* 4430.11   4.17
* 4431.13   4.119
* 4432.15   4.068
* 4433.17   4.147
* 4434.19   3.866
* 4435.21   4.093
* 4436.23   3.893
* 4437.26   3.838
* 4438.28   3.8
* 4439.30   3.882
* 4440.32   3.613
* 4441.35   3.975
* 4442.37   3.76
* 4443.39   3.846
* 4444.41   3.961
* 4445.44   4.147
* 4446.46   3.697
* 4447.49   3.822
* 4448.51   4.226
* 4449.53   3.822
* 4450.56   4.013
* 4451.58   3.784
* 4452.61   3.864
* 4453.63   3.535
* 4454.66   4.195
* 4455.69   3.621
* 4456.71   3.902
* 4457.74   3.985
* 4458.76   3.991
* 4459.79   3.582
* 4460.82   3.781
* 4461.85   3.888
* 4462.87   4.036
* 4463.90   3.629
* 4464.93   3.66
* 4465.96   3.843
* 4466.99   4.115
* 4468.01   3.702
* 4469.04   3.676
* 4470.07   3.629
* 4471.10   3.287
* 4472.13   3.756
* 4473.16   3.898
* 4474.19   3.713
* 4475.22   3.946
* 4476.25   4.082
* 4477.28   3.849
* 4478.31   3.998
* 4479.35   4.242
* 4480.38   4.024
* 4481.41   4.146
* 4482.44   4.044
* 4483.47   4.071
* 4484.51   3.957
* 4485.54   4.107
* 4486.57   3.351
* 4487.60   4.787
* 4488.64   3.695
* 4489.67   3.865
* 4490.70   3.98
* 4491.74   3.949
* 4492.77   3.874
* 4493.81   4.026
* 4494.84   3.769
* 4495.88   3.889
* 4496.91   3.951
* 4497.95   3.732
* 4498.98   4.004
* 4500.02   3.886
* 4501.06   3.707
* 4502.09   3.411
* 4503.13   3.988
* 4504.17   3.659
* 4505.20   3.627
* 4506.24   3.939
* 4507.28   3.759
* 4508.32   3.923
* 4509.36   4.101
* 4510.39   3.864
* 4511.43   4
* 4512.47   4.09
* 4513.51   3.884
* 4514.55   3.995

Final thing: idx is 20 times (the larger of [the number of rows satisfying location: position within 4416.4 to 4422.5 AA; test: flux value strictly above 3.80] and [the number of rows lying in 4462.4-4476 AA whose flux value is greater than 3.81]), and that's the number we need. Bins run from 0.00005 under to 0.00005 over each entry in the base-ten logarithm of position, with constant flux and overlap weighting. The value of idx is 100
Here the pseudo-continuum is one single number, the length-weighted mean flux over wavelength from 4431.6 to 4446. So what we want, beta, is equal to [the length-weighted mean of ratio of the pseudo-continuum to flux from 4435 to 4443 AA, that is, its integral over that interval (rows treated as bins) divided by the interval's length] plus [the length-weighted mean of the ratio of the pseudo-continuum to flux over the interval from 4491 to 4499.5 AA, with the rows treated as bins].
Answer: 2.03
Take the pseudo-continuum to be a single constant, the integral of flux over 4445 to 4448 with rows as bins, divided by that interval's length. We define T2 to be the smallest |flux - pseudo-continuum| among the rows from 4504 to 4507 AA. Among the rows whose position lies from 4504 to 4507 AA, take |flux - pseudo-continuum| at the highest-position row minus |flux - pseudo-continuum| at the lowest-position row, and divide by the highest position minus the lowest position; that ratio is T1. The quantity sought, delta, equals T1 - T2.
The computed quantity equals -0.137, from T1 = -0.08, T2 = 0.057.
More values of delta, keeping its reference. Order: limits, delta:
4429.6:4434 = -0.193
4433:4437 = -0.094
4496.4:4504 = 0.002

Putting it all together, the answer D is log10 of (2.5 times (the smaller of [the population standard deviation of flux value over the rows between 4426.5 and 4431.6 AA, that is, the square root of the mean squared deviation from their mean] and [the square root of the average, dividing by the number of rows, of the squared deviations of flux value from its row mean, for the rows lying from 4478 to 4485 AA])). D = -0.65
